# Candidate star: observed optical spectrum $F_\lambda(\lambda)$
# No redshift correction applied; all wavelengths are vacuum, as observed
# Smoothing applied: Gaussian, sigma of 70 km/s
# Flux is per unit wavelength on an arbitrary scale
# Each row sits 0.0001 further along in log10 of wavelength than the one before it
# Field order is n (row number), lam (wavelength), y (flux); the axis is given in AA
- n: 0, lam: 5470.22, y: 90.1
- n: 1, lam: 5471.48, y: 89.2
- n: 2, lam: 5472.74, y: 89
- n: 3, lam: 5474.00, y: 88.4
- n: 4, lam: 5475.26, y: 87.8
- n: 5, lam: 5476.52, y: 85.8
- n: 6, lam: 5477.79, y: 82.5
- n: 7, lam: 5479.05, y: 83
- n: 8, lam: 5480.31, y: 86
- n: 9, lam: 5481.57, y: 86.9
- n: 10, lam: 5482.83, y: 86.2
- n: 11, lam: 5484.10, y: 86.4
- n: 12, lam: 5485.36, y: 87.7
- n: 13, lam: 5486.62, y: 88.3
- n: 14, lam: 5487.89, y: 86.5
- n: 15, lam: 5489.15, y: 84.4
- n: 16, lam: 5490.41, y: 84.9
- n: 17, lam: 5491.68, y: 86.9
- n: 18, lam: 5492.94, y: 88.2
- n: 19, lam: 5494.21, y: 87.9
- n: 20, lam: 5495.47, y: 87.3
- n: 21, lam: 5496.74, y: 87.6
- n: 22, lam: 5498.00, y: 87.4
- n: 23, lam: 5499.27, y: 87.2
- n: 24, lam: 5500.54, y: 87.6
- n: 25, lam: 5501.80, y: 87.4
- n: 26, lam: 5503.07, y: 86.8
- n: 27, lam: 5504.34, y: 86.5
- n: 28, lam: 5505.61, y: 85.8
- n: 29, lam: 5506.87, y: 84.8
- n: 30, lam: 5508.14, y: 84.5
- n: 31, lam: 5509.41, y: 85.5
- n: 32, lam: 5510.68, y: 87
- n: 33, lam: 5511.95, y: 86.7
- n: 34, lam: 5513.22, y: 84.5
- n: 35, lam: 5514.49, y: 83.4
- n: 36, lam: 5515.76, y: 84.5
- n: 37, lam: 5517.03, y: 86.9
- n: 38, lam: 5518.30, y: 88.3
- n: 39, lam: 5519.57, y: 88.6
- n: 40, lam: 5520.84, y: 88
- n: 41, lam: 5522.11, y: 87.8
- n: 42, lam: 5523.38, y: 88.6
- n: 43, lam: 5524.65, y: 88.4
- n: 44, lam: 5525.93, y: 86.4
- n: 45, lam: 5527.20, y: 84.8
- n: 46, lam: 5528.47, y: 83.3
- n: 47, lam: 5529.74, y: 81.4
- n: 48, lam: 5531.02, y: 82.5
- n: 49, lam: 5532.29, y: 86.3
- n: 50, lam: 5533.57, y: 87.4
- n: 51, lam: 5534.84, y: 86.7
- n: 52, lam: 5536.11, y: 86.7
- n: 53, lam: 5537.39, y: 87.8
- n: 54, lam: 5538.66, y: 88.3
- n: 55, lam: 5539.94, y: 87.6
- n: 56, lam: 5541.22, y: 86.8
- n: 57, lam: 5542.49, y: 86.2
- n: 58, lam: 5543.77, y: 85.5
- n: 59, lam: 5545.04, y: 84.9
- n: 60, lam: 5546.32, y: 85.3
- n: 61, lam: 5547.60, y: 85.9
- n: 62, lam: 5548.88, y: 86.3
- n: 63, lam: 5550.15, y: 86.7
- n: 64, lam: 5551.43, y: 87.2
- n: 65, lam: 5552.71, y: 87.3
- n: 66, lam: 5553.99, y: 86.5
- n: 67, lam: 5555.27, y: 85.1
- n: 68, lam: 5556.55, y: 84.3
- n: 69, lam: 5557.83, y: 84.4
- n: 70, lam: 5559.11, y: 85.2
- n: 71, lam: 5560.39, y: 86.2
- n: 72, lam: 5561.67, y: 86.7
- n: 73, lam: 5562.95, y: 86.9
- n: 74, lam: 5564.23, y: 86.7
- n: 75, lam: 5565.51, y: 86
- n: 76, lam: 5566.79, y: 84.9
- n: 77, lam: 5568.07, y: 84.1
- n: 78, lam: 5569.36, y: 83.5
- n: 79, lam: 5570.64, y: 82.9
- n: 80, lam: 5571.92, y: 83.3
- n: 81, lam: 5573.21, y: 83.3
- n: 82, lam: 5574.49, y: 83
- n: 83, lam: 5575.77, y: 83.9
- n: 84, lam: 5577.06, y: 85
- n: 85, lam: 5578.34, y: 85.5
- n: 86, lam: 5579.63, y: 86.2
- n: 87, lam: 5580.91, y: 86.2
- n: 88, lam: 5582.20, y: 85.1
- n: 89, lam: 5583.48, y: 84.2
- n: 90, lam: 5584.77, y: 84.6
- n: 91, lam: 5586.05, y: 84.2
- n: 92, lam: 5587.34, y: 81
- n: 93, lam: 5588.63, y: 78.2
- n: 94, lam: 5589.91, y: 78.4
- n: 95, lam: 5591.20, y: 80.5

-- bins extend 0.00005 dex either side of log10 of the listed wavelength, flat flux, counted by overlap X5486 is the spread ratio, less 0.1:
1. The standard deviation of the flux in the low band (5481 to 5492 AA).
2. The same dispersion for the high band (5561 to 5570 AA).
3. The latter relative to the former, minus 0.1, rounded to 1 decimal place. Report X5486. 1.0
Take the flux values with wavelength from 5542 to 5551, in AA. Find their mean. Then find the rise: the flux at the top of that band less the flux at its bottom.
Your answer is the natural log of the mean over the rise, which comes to 5.1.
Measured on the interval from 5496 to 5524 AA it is 4.5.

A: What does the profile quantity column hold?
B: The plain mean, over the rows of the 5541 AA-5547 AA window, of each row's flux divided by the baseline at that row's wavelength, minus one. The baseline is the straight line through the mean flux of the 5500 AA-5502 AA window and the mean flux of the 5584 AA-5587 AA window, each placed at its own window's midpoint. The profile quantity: -0.002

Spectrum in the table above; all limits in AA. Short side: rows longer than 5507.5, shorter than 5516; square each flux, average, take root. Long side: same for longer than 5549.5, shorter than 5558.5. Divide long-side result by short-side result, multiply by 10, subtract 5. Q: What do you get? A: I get 5.09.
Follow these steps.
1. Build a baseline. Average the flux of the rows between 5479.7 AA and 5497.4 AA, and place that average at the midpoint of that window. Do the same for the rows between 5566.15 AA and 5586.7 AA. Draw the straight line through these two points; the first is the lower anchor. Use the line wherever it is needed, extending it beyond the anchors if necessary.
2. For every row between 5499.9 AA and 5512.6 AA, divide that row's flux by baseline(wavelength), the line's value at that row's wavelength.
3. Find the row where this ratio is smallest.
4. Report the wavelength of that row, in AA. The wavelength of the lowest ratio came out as 5508.14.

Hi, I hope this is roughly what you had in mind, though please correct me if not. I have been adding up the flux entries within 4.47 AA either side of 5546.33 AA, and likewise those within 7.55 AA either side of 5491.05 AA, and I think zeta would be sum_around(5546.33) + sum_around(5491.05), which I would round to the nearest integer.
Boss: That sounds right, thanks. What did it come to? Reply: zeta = 1644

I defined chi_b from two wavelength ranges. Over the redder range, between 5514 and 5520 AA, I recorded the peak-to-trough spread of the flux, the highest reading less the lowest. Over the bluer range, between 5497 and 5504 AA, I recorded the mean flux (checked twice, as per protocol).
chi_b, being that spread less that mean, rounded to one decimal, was -82.1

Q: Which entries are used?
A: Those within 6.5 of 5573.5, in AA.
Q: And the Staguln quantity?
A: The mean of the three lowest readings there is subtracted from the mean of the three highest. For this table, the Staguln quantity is 2.5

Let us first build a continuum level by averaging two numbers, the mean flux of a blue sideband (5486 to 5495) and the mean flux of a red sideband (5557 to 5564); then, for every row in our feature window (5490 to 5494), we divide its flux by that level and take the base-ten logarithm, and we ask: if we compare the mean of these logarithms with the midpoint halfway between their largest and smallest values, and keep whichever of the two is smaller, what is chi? 0.001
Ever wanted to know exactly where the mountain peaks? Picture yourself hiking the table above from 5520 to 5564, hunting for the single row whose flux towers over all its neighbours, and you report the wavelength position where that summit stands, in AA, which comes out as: 5523.38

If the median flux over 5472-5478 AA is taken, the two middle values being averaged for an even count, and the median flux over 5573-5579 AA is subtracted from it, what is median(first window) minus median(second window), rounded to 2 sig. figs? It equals 3.9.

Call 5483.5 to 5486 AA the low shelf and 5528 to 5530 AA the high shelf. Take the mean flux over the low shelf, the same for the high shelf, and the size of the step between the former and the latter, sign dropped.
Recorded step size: 4.70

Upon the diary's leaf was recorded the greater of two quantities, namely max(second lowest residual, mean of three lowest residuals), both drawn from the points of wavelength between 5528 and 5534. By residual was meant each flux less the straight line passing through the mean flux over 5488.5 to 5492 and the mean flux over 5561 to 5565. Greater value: -3.7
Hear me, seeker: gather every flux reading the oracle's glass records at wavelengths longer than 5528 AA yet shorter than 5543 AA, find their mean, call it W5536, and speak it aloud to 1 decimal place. 85.9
